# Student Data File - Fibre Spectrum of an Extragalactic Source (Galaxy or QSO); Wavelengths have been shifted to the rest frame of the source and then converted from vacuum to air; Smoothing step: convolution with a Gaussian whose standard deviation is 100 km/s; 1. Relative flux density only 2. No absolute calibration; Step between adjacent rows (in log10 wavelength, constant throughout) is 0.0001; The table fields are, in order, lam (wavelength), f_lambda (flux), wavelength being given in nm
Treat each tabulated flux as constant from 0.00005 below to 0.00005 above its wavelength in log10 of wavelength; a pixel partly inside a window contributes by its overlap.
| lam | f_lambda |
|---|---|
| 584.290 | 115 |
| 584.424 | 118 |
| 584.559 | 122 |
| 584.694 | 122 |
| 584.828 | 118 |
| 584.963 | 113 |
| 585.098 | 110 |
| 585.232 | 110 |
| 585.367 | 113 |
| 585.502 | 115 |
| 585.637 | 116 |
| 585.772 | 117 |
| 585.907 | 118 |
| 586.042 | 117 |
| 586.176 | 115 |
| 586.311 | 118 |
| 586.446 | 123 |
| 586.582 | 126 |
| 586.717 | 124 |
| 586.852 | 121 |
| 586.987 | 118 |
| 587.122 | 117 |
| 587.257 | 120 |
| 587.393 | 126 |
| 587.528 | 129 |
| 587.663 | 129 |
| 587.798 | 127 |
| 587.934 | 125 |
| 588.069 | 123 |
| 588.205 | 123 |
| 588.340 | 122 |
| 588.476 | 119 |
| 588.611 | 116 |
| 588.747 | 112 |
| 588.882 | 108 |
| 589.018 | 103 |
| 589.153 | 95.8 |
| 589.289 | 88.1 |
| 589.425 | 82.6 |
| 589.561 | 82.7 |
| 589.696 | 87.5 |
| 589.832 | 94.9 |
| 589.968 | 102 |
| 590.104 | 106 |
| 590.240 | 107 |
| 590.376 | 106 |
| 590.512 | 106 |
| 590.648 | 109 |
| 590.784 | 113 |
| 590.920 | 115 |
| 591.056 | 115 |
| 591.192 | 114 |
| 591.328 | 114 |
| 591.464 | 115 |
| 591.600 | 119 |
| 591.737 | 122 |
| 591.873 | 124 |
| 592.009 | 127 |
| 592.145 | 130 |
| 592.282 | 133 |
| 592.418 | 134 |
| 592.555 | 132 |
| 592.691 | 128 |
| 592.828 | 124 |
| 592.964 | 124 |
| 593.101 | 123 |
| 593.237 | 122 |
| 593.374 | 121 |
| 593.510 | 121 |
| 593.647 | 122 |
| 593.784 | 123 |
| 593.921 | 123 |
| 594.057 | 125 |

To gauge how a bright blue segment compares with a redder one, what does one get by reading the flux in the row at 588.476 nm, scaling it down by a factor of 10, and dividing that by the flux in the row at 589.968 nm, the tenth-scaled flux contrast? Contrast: 0.117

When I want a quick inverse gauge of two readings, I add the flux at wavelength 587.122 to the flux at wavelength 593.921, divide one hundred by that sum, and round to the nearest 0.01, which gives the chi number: 0.42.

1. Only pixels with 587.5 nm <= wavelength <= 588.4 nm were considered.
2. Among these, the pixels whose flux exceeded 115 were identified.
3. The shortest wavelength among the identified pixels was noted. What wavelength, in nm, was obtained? 587.528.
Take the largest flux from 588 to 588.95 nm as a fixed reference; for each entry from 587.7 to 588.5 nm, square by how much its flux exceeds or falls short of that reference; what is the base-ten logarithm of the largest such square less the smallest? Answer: 1.2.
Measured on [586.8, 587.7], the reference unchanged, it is 1.5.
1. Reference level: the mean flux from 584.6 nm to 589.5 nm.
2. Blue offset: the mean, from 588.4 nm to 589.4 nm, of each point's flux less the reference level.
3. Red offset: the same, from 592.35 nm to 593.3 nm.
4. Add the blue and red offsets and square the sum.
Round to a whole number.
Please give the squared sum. 0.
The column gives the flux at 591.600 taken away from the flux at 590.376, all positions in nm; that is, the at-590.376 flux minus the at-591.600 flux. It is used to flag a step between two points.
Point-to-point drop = -13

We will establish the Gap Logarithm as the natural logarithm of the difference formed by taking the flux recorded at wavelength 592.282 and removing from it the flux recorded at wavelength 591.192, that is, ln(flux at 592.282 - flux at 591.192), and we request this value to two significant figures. 2.9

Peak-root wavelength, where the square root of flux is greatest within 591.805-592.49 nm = 592.418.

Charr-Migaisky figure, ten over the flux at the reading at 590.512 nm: 0.094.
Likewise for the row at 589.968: 0.098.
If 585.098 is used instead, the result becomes 0.091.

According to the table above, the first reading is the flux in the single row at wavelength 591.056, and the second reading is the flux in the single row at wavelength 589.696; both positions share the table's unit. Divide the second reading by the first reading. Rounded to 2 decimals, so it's 0.76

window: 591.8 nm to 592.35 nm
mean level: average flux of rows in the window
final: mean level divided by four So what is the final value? 32.1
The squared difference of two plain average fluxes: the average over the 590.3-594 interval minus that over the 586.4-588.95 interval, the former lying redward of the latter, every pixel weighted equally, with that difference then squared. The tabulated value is 1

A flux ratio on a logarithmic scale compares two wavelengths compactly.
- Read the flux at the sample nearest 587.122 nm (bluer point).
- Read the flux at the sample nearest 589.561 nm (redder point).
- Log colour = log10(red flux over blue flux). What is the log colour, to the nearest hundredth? -0.15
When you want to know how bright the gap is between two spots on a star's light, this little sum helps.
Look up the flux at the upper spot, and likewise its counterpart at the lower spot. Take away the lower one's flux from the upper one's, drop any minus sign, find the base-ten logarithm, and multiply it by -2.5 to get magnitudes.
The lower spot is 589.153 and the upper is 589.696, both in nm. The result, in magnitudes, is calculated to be -2.30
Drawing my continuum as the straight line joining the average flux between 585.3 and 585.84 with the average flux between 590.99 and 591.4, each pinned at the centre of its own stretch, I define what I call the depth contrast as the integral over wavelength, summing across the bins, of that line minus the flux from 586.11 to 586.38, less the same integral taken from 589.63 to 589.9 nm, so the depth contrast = -7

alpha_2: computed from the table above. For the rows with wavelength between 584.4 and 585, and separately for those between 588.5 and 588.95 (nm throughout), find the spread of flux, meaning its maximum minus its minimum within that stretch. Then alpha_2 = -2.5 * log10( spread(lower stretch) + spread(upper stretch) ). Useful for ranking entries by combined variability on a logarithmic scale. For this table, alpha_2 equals -3.1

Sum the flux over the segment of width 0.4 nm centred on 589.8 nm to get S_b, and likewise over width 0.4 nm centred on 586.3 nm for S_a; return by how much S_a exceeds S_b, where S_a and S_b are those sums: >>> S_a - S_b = 72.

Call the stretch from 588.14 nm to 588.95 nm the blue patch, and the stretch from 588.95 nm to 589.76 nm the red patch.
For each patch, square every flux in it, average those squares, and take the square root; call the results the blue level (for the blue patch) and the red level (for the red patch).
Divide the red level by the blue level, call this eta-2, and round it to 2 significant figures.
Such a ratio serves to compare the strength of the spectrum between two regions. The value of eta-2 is 0.77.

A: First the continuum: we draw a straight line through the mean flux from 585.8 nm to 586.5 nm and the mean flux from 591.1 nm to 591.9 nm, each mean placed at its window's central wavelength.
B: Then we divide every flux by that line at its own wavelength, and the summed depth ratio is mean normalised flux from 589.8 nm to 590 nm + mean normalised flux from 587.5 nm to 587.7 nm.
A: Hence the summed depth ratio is 1.93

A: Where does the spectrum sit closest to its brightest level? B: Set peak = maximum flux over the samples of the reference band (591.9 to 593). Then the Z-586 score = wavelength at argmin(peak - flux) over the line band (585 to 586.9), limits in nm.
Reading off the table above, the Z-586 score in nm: 586.582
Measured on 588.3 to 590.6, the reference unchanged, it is 588.340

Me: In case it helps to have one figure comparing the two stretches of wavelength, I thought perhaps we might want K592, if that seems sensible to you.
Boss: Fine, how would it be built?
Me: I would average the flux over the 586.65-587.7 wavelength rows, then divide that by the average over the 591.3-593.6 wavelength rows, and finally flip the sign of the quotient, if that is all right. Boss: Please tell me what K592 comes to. -0.99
